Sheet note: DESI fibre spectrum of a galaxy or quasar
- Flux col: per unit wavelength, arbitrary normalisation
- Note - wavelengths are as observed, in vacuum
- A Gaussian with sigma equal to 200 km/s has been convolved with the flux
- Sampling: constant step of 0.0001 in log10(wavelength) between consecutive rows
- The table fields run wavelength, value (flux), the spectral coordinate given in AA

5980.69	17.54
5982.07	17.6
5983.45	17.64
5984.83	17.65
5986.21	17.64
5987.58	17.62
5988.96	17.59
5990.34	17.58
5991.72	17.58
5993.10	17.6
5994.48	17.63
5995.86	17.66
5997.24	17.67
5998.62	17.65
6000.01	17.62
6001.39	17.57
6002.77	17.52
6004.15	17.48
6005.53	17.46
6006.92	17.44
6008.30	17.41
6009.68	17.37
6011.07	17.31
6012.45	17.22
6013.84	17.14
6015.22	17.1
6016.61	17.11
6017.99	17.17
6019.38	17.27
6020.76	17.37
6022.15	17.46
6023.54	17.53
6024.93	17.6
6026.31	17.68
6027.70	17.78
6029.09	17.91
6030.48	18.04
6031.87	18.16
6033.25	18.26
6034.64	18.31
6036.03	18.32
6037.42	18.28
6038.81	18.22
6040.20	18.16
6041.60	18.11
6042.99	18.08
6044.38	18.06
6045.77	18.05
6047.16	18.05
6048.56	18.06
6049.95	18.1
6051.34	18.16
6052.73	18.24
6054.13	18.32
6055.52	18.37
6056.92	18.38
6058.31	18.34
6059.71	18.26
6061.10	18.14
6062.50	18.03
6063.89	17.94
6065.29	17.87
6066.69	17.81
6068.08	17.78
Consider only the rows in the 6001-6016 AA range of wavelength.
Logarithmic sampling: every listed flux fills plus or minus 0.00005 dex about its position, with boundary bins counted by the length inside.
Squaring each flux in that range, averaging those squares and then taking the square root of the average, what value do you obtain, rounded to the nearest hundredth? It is 17.37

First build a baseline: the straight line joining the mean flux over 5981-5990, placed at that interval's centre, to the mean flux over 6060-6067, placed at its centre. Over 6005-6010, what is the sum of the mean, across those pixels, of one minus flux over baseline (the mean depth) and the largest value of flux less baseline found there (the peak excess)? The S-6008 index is -0.23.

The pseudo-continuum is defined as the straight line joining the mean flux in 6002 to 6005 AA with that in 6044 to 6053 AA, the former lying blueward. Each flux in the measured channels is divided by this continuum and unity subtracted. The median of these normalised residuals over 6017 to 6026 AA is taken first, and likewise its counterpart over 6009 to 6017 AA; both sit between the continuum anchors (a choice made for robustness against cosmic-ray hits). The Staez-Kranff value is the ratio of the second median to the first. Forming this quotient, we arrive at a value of 1.4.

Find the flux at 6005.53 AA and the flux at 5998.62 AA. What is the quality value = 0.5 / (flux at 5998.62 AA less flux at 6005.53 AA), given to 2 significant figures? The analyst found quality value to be 2.6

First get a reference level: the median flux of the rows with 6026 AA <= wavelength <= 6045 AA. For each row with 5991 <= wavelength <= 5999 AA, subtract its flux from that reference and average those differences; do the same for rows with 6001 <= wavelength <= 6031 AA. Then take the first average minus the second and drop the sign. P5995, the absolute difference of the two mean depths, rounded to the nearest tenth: 0.2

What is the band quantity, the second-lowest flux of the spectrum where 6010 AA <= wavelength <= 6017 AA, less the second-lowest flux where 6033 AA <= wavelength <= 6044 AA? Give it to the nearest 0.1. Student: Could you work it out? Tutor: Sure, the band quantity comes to -1.0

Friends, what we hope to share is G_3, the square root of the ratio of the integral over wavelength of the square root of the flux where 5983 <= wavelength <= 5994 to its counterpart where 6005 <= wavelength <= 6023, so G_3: 0.79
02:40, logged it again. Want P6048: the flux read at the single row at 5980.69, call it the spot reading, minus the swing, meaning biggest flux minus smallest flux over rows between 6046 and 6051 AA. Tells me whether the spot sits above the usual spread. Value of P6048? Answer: 17.5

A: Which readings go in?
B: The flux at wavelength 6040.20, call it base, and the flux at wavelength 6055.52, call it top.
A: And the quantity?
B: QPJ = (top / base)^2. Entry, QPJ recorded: 1.02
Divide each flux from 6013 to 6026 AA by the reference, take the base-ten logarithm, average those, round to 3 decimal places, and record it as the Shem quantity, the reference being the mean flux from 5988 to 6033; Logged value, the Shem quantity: -0.005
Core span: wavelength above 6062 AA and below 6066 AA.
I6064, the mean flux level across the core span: 17.9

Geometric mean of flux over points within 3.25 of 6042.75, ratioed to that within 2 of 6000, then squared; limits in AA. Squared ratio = 1.06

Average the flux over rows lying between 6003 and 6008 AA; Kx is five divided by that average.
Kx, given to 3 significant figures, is 0.286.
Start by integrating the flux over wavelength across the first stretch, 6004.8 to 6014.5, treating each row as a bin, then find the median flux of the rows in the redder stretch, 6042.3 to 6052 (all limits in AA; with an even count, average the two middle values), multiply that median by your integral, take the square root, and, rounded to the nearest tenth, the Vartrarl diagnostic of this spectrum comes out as 55.1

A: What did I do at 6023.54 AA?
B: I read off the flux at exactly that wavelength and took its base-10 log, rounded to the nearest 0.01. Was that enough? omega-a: 1.24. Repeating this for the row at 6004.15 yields 1.24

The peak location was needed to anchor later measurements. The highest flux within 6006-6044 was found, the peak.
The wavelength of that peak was 6036.03 AA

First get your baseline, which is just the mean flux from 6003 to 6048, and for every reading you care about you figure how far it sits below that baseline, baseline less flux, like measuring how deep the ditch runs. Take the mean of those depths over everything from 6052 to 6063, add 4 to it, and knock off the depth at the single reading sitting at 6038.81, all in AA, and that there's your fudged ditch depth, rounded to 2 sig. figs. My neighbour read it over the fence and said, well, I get 4.0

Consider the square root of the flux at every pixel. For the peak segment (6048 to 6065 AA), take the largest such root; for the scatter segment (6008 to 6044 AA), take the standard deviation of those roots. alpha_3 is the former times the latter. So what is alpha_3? 0.22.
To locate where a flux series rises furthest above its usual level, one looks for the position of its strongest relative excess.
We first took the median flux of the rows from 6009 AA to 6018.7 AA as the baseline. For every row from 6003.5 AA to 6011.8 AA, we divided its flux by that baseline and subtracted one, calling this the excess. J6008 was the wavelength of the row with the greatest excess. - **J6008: 6004.15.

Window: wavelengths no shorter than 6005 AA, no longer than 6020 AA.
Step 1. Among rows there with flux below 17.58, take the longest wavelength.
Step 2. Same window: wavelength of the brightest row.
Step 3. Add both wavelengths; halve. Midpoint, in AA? 6012.5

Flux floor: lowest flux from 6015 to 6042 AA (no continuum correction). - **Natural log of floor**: 2.84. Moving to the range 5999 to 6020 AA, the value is 2.84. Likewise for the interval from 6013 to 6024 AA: 2.84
